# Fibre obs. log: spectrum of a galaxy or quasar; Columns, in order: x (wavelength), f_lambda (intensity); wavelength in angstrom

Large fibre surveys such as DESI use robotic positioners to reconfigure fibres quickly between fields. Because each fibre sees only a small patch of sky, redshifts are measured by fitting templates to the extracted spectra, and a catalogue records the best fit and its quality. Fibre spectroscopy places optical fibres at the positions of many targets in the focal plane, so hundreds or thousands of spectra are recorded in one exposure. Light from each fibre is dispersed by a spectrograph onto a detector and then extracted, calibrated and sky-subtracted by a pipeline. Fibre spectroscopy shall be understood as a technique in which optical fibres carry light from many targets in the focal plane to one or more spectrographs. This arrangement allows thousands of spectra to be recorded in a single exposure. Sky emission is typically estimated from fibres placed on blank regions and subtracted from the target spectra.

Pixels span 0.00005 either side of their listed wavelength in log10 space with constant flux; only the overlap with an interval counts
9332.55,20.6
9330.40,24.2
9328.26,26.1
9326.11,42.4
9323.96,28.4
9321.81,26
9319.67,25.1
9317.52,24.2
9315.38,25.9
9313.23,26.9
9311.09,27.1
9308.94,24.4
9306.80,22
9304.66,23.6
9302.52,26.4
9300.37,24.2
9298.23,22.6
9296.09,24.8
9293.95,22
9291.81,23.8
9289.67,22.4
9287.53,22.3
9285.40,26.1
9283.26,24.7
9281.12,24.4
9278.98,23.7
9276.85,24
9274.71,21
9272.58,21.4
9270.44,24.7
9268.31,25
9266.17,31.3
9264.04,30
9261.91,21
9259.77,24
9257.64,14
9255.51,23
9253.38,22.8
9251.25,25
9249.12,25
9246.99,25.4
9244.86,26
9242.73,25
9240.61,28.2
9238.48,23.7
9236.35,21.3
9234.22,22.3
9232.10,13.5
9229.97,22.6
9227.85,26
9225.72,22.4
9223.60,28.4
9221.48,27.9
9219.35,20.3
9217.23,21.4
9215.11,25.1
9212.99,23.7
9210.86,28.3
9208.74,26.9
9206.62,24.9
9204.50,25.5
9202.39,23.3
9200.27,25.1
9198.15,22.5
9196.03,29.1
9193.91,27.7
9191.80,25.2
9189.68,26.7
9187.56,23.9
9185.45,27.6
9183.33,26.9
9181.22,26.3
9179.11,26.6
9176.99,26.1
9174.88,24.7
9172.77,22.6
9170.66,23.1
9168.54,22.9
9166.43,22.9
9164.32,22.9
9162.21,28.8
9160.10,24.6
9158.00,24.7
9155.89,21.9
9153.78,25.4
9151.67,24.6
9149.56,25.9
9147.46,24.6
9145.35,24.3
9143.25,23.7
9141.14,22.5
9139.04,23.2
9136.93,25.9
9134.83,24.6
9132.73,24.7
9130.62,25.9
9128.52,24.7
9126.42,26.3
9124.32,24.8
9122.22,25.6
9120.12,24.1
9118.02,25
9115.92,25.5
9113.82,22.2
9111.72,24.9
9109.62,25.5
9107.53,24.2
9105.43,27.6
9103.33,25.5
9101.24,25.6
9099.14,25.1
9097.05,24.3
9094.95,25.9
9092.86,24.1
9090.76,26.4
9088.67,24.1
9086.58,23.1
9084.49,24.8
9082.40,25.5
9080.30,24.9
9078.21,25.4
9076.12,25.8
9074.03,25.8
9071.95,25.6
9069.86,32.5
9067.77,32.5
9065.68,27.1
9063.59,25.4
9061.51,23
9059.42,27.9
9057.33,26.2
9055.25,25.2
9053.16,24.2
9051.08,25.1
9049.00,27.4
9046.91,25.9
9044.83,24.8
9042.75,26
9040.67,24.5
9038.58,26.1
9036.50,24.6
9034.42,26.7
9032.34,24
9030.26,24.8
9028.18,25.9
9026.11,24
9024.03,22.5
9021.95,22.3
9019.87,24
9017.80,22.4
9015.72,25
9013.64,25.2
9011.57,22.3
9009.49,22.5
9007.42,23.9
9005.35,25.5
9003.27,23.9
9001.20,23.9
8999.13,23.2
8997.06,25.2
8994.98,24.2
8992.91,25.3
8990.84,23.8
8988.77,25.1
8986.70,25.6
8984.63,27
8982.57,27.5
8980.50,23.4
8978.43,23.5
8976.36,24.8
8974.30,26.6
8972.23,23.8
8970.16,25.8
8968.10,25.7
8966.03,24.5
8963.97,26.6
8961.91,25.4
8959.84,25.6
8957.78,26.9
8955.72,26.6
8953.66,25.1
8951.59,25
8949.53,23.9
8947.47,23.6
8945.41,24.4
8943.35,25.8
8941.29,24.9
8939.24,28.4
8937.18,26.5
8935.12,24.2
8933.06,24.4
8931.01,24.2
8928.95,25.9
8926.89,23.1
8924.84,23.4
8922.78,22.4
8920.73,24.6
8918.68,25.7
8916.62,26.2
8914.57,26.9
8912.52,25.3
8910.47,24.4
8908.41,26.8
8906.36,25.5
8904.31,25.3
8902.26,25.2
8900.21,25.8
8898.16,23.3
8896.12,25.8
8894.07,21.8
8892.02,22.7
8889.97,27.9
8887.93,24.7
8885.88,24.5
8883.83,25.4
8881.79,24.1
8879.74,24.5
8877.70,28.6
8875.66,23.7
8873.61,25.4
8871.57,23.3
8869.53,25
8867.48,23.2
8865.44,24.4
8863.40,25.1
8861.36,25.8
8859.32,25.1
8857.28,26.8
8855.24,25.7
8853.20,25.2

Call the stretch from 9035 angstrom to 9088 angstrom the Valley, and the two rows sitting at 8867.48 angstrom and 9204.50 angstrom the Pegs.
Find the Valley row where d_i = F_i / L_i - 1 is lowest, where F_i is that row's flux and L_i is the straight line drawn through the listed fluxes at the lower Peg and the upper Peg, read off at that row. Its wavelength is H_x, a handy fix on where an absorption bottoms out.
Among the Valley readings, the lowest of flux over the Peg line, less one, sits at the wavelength 9086.58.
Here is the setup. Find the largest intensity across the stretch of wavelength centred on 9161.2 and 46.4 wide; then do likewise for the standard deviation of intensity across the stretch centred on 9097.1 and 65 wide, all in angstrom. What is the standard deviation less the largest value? -26.7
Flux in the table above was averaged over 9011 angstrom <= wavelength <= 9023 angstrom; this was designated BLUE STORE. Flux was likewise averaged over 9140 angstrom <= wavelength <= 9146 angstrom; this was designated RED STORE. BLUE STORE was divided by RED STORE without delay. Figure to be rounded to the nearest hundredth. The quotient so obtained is 1.00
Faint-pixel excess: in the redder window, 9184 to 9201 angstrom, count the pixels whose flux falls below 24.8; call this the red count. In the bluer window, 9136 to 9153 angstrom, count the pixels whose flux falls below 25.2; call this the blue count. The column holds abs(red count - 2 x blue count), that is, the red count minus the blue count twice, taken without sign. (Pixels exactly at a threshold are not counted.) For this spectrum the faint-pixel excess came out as 10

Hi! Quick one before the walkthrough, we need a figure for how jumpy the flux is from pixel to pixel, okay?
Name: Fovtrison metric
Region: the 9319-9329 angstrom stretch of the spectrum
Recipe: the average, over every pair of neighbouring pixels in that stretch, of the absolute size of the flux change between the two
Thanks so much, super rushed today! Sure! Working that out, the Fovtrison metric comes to 8.40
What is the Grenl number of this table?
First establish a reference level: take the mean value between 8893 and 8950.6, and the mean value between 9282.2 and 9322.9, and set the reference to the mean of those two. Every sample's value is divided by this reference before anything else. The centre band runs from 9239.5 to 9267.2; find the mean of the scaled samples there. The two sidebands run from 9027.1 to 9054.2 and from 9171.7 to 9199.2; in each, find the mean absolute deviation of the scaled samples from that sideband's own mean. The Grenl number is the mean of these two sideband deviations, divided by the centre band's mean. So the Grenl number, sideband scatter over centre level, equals 0.050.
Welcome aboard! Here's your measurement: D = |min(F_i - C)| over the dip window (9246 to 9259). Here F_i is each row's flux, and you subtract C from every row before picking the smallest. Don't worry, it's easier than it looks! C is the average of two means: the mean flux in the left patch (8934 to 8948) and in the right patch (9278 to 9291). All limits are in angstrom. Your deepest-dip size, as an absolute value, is 11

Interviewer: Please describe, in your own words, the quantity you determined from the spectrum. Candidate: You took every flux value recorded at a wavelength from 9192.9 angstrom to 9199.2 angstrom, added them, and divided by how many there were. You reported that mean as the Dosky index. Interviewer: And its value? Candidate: 26.4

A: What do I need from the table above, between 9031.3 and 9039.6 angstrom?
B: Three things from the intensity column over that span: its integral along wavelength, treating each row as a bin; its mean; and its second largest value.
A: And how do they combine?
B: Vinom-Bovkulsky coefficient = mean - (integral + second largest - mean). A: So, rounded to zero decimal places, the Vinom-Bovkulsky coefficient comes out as -186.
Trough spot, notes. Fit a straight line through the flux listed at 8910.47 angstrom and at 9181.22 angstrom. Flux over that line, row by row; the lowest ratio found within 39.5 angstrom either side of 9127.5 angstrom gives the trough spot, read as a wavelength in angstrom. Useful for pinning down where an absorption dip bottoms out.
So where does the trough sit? 9155.89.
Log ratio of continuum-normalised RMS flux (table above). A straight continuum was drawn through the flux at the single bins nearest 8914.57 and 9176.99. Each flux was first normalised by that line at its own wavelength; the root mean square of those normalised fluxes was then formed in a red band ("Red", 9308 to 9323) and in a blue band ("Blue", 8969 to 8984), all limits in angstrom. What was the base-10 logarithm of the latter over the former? -0.027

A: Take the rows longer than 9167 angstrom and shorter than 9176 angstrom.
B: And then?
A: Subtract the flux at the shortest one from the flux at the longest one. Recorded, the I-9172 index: 1.8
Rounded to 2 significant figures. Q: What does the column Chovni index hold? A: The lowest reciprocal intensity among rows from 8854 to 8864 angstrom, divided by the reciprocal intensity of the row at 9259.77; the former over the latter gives 0.90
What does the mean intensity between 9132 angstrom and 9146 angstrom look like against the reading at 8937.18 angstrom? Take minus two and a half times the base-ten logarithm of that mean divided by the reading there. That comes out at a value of 0.10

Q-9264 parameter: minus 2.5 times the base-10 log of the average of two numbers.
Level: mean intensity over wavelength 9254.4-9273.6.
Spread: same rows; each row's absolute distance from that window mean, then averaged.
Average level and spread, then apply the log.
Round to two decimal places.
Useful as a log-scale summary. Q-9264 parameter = -2.84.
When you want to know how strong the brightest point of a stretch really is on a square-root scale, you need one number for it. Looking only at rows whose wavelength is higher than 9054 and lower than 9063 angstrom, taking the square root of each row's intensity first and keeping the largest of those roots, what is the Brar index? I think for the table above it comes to 5.28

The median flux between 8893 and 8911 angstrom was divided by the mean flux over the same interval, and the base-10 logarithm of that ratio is 0.0073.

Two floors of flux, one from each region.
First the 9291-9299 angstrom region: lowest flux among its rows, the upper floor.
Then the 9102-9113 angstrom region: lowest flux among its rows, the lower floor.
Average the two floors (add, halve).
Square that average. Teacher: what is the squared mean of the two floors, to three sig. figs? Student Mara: 534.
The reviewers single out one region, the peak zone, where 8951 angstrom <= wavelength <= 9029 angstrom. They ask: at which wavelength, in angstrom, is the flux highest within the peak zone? 8982.57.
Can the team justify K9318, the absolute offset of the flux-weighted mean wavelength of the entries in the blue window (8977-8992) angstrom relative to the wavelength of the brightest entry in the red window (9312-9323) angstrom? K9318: 328.6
